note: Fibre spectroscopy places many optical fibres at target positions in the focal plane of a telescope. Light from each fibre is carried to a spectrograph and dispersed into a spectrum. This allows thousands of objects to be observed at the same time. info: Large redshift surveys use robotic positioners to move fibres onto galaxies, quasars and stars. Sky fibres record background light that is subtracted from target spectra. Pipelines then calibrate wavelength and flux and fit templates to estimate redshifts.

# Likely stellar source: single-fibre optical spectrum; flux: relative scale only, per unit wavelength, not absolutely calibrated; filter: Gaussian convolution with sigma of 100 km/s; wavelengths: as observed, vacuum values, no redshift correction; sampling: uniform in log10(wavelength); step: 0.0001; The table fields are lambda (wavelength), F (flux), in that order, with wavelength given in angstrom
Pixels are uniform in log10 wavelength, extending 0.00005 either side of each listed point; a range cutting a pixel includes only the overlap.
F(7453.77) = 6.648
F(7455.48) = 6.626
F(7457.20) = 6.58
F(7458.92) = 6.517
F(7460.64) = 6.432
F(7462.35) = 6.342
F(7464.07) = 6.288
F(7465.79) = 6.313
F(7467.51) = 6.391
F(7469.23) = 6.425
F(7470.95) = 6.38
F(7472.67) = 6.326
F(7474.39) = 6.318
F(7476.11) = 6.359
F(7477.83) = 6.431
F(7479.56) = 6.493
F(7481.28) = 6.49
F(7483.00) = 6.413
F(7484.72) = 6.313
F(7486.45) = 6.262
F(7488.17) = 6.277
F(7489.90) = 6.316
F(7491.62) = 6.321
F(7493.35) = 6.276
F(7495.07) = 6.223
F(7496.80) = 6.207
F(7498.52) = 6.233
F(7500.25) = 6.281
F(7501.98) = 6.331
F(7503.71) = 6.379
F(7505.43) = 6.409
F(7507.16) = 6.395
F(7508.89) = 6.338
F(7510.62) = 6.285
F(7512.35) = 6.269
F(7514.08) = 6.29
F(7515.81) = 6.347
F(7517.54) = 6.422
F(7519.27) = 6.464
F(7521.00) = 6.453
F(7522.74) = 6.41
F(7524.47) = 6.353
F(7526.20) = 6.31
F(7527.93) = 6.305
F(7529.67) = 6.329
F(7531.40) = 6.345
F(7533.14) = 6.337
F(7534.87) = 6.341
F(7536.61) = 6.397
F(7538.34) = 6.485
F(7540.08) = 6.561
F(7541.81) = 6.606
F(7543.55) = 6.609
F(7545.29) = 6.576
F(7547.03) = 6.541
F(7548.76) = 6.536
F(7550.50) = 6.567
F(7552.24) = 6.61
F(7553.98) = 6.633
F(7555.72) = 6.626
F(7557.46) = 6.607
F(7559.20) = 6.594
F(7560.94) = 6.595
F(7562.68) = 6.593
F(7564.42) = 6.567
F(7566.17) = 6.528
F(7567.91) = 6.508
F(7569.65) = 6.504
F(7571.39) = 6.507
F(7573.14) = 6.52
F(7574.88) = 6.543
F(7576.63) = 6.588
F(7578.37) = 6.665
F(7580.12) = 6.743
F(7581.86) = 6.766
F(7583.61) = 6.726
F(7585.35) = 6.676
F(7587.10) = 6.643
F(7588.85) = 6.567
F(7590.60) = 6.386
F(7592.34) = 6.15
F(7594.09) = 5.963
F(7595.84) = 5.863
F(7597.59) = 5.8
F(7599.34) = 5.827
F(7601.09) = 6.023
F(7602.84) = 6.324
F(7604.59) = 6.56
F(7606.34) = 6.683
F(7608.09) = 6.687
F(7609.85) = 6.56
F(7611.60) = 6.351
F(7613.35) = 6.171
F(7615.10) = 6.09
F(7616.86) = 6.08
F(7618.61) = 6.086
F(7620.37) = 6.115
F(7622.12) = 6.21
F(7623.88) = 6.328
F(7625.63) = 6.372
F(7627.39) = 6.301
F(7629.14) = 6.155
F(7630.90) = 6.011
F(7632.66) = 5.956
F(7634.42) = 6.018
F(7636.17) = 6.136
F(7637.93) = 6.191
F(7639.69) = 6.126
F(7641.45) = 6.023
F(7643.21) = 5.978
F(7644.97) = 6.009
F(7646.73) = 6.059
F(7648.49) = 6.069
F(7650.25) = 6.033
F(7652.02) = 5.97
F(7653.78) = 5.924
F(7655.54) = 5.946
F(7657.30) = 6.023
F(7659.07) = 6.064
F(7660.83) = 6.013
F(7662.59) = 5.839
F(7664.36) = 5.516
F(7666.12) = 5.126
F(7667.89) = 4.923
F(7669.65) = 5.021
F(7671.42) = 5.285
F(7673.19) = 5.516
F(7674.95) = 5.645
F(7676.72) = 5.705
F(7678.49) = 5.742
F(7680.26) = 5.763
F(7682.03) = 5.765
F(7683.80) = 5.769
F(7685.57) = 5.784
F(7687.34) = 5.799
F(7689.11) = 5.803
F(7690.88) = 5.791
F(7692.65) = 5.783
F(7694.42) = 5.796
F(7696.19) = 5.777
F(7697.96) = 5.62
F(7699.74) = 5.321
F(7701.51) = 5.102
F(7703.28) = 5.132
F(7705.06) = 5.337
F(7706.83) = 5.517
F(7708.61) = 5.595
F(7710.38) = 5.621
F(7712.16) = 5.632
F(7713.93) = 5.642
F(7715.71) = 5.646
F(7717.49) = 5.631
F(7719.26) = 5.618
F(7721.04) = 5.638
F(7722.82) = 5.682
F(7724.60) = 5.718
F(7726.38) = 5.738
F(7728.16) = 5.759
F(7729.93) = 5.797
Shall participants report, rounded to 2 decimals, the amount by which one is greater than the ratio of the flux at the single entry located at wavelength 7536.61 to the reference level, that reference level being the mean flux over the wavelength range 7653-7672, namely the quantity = -0.14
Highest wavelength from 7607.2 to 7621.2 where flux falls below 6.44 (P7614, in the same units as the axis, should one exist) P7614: 7620.37 angstrom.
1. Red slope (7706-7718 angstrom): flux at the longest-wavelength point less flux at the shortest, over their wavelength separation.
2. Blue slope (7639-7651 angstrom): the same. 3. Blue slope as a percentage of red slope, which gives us -82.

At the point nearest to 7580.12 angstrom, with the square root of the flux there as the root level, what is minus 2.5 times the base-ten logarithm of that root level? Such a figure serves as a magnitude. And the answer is -1.04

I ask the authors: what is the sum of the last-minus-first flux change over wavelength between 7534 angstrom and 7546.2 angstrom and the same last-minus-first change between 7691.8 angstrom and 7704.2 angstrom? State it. -0.4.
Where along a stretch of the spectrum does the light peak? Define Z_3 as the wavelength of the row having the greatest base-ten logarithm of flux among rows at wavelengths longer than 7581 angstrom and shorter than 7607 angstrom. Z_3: 7581.86 angstrom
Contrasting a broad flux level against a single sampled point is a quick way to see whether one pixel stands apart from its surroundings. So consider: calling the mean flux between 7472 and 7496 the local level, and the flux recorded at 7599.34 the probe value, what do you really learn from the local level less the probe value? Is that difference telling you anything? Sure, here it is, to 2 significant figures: 0.52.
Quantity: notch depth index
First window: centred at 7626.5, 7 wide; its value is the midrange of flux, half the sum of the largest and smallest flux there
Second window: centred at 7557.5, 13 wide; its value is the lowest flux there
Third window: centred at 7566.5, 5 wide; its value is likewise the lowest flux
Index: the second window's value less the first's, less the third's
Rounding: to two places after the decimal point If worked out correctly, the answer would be -6.18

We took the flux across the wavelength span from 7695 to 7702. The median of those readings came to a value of 5.5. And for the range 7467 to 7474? 6.4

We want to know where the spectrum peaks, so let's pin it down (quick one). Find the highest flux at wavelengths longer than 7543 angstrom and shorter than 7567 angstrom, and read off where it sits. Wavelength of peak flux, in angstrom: 7553.98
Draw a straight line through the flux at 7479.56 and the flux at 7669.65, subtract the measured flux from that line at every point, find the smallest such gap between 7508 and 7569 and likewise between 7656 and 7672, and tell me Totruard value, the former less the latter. 0.2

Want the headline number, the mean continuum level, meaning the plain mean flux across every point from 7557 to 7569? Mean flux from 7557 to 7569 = 6.57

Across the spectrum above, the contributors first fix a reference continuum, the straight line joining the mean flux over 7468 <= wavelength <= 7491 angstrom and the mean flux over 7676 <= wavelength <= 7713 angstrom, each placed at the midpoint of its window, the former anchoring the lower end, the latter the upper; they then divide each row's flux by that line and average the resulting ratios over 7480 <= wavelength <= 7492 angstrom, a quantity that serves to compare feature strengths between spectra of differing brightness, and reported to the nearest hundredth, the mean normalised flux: 1.00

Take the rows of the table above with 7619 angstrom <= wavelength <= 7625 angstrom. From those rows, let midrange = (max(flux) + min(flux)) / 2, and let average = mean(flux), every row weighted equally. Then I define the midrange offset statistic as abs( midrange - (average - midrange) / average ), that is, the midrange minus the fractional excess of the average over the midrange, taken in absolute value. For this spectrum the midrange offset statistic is 6.22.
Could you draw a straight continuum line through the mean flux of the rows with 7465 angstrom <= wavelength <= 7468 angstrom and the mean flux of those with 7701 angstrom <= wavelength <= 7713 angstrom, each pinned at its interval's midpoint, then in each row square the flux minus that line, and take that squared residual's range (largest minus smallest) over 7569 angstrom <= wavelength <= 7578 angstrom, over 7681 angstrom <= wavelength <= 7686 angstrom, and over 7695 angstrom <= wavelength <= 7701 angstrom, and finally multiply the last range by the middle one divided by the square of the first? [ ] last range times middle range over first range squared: 0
